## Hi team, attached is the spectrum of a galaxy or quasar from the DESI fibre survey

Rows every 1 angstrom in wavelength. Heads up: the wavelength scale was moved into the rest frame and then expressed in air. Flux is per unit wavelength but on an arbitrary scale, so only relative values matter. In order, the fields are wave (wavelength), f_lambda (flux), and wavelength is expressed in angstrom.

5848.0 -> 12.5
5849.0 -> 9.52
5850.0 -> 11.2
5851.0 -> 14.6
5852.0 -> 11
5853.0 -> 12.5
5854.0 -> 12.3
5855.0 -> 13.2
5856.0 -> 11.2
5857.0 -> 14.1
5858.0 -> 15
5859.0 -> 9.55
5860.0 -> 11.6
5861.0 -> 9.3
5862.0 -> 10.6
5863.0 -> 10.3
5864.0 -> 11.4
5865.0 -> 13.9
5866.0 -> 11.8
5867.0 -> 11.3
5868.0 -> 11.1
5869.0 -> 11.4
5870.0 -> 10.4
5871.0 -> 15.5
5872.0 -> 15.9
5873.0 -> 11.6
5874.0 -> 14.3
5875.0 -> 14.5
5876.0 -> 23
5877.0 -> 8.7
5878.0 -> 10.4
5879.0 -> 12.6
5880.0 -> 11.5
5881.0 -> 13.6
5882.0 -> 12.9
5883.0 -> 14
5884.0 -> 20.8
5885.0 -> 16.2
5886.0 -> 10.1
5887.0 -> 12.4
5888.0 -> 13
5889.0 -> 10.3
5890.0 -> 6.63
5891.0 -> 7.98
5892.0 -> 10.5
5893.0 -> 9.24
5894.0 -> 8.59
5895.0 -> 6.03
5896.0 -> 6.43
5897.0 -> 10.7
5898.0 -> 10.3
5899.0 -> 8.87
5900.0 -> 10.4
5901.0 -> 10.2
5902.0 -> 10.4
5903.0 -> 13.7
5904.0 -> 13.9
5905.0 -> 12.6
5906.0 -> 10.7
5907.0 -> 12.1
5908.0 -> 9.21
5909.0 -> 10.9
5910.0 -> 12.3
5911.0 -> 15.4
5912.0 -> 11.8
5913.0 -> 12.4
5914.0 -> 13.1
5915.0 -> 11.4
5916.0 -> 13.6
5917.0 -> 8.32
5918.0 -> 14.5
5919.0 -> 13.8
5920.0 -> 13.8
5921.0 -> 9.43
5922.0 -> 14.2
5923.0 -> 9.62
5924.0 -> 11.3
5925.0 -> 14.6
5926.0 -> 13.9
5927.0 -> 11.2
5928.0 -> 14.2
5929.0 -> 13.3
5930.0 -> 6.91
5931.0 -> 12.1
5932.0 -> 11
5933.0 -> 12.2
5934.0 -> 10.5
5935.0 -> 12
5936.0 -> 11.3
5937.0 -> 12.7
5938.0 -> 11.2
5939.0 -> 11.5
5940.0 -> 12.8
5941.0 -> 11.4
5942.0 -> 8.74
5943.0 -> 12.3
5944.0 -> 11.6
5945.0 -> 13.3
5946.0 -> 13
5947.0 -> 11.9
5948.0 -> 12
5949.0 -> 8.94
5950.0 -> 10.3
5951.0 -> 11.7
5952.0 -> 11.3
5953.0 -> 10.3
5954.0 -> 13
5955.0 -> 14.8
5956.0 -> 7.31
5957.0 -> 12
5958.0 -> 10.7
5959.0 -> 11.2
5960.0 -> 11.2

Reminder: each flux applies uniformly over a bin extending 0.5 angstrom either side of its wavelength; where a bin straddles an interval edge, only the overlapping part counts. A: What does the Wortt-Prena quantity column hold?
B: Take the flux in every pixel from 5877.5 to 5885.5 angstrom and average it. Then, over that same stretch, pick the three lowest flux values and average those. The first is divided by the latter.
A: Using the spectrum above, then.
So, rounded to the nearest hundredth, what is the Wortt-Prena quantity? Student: 1.22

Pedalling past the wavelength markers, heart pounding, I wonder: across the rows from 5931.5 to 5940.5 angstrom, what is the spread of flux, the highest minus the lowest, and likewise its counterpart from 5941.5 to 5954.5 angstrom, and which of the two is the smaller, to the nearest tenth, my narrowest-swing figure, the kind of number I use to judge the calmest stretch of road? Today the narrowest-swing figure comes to 2.3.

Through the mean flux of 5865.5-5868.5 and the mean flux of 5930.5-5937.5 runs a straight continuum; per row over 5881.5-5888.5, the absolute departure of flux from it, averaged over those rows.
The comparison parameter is 3.1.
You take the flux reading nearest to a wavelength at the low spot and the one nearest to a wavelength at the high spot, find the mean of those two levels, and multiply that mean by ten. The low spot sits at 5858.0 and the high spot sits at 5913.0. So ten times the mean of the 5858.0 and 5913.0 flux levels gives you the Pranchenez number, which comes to 137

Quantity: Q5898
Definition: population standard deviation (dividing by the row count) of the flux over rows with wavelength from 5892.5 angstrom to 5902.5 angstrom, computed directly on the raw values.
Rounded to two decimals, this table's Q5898 1.60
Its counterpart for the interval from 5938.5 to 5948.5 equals 1.21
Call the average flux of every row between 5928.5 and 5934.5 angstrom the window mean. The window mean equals 11.0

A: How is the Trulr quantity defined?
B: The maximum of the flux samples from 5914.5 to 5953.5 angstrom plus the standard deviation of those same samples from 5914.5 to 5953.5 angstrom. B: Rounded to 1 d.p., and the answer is 16.4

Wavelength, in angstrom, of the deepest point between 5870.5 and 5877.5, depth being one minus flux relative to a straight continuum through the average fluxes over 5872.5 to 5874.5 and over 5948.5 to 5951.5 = 5877.0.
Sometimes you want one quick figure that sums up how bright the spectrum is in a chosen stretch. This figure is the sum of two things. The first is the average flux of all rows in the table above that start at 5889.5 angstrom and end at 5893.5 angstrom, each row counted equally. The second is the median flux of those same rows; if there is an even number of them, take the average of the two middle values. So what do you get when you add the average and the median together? 17.2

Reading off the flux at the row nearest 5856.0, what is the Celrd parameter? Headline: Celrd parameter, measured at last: 11.2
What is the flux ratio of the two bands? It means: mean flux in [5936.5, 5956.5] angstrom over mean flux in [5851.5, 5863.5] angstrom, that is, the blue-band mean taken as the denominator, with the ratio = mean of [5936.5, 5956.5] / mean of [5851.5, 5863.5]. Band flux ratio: 0.98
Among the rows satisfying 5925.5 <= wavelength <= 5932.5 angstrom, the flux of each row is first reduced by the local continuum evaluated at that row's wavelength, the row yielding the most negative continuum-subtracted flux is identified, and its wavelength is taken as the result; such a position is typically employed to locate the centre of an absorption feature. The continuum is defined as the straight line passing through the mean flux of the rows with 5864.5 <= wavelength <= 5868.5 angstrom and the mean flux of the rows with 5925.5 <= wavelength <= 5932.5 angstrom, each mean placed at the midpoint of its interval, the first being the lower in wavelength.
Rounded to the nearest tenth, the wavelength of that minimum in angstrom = 5930.0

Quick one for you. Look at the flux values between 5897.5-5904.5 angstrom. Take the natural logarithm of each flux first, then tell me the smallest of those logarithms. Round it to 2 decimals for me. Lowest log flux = 2.18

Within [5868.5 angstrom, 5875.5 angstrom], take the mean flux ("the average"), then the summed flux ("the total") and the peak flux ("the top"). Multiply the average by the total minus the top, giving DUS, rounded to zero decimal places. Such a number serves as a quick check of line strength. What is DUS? 1039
